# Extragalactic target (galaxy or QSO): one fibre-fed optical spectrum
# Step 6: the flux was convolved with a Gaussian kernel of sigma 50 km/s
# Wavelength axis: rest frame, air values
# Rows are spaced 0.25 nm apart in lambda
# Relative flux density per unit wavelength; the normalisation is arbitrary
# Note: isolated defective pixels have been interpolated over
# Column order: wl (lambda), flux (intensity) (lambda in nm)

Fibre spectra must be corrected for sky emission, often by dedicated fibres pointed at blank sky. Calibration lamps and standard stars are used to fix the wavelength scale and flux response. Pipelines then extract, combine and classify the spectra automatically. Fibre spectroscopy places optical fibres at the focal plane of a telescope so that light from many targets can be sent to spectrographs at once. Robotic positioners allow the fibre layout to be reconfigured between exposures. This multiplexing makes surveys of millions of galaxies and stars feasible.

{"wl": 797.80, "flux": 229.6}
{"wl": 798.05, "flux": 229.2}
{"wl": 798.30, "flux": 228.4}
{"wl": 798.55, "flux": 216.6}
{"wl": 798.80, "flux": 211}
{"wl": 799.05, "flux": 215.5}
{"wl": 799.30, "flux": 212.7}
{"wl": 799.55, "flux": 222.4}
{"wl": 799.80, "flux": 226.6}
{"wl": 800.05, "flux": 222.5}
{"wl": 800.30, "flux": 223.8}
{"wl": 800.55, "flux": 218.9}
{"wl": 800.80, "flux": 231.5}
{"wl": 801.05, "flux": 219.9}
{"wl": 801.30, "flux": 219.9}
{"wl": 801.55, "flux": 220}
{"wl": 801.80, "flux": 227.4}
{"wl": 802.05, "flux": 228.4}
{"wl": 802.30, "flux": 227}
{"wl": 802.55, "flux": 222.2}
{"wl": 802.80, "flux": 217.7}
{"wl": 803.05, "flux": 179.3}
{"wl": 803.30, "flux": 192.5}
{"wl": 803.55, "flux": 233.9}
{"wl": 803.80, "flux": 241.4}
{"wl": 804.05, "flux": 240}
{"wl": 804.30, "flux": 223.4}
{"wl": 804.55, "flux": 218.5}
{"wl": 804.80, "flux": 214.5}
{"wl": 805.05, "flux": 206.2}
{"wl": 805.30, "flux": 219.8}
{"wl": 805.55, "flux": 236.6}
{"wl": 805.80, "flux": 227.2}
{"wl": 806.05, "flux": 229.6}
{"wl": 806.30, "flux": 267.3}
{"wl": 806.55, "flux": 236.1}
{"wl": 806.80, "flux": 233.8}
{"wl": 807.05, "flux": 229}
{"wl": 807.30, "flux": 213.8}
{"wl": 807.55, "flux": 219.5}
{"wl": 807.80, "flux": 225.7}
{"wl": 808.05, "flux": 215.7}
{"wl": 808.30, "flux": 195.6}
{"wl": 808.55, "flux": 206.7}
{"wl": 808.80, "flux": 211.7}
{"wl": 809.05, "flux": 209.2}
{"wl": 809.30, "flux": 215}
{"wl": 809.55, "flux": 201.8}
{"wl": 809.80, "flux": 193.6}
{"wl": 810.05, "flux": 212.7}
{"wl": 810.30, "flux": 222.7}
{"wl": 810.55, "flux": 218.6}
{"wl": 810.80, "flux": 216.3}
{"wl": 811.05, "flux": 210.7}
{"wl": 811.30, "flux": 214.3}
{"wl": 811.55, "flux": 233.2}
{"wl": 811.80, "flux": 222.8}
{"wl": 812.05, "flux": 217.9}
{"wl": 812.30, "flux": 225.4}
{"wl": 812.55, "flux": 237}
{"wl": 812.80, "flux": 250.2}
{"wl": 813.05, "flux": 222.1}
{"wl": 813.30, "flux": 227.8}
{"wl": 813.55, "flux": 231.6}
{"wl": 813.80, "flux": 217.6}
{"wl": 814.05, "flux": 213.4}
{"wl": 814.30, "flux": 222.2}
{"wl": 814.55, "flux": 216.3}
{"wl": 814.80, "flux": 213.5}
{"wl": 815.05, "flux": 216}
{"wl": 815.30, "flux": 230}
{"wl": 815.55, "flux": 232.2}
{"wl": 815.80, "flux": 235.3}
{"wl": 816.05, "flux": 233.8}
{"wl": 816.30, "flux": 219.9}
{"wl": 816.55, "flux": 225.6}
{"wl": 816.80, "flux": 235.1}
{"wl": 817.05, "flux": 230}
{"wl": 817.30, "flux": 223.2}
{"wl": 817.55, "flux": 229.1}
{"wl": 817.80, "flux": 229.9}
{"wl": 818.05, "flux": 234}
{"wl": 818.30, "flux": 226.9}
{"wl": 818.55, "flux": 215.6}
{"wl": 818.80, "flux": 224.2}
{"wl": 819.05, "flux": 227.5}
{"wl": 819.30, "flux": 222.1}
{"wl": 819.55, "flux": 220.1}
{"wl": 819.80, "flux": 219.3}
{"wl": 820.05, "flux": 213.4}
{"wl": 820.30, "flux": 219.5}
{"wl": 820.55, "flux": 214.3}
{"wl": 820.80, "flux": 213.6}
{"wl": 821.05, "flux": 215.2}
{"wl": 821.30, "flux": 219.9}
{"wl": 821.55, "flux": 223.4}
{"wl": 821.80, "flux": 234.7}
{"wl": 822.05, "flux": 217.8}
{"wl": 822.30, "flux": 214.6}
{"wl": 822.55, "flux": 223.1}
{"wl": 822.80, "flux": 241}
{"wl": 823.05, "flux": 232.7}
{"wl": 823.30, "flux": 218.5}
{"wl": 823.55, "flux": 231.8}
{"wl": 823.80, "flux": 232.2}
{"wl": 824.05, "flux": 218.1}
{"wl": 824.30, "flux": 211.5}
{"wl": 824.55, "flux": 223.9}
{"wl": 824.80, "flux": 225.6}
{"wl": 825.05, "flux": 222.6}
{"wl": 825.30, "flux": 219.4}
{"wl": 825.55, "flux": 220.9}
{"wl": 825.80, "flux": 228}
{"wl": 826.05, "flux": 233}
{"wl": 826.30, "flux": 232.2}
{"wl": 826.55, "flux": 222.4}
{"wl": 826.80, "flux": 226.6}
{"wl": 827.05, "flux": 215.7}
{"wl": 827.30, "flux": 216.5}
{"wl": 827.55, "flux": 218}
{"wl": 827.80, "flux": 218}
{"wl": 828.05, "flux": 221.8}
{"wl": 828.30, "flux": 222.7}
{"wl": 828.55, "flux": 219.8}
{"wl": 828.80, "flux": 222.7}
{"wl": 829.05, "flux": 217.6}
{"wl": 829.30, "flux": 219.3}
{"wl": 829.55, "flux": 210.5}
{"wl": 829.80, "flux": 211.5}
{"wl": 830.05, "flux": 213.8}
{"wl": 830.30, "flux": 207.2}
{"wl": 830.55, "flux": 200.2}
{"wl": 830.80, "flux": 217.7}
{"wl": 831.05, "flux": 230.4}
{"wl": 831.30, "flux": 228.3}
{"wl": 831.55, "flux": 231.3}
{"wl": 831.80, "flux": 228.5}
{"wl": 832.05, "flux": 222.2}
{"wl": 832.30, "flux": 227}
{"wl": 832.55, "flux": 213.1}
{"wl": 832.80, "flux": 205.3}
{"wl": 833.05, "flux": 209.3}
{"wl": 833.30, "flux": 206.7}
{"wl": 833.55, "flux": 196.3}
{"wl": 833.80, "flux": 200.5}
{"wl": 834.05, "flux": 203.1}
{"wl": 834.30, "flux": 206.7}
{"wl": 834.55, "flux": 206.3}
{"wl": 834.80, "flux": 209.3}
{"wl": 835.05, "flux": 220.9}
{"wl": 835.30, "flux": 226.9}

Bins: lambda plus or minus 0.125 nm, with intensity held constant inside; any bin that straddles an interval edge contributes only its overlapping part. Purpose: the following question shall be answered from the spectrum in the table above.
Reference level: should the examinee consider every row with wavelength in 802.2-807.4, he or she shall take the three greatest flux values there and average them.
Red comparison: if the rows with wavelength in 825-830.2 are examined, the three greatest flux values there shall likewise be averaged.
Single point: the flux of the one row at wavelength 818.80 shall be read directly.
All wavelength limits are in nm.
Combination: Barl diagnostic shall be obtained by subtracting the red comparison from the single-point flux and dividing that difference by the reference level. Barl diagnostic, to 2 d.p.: -0.03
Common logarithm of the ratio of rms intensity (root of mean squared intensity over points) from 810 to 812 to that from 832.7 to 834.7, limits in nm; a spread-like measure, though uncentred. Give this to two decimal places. 0.03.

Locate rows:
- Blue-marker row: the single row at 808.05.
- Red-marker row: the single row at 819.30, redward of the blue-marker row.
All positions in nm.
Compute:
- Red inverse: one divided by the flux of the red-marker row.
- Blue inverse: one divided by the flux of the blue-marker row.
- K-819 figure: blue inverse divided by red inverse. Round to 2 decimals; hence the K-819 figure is 1.03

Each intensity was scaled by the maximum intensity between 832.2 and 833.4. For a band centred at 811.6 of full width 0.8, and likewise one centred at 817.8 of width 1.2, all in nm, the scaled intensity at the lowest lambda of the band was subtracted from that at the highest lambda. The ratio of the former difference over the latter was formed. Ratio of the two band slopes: 2.3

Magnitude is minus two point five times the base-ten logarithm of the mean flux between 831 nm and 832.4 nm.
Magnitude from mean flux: -5.89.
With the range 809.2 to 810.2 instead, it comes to -5.78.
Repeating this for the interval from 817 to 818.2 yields -5.90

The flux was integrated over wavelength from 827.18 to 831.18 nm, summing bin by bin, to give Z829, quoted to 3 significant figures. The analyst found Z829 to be 867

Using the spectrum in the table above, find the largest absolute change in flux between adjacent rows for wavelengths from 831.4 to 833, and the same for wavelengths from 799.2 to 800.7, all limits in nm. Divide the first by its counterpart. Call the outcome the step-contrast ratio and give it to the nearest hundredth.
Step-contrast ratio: 1.43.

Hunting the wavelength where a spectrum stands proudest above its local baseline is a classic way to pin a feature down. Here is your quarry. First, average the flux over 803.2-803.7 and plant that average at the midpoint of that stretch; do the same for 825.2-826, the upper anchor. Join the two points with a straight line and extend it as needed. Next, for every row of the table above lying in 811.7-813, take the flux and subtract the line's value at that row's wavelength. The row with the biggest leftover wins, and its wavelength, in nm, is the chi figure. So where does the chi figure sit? 812.80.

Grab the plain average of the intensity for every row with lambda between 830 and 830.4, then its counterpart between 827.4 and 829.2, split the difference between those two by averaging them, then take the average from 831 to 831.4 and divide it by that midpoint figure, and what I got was 1.07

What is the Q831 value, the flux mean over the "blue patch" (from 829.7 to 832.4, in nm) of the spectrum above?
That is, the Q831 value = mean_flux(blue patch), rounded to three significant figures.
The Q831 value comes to 220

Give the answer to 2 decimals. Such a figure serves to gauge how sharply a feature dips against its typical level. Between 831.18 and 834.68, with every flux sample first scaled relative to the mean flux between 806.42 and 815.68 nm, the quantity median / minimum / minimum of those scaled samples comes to 1.19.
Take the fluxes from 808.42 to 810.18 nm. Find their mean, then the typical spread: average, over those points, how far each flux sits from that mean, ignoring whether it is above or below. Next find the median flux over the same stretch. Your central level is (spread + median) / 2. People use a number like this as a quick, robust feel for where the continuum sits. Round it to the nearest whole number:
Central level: 107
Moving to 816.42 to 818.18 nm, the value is 116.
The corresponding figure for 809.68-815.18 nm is 113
